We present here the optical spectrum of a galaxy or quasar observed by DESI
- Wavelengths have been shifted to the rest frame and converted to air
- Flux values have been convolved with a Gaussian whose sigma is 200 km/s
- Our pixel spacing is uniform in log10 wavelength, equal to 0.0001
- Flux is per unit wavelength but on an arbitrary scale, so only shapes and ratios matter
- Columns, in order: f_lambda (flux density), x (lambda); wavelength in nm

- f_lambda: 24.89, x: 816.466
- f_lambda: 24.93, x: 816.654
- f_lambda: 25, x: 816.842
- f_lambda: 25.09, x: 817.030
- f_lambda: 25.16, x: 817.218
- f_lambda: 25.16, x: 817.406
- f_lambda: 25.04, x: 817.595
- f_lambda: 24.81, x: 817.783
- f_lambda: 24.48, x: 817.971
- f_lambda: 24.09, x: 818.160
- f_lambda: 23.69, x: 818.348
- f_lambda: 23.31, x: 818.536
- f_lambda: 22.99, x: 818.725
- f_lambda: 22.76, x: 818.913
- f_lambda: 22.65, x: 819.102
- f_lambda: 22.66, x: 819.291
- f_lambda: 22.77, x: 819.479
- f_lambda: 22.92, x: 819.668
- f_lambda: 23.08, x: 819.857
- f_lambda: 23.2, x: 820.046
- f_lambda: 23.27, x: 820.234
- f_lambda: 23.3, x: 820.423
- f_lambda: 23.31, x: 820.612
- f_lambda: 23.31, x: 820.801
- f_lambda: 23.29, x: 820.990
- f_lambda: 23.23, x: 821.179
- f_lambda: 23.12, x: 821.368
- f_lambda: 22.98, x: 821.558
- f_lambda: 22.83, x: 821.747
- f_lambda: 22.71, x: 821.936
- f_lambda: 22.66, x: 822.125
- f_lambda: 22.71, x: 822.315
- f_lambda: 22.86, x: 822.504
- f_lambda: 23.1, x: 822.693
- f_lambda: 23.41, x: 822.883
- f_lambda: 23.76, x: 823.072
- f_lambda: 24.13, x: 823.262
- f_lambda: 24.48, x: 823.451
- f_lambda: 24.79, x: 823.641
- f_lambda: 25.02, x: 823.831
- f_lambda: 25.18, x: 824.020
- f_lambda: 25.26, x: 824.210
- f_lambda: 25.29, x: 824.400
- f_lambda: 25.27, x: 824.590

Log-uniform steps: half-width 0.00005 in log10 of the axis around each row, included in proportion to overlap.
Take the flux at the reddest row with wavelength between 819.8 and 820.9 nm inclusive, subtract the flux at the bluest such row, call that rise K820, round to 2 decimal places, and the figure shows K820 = 0.23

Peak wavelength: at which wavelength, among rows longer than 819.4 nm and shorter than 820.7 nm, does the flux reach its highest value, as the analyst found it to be 820.612 nm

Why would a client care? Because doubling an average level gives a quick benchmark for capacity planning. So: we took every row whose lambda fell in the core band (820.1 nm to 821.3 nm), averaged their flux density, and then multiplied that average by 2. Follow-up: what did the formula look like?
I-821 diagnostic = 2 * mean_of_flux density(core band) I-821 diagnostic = 46.6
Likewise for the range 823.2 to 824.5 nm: 49.8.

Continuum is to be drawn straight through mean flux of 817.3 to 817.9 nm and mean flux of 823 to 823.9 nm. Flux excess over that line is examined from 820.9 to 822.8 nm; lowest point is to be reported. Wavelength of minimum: 822.125 nm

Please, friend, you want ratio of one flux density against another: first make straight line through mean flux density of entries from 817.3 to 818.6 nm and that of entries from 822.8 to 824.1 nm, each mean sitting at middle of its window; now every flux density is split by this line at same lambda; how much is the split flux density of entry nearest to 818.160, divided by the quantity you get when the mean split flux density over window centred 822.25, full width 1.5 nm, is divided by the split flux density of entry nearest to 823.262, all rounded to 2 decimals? 1.04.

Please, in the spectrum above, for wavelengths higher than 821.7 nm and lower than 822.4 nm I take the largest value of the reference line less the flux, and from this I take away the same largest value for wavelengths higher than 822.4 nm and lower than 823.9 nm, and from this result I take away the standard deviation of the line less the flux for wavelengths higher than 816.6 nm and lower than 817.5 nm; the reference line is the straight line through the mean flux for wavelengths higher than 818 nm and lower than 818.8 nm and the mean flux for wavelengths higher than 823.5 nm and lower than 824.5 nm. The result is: 0.07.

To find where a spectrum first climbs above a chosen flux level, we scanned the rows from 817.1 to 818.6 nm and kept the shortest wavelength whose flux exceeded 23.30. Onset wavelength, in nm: 817.218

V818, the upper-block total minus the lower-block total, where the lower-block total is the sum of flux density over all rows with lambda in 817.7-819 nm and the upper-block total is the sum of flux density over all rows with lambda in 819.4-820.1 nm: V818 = -74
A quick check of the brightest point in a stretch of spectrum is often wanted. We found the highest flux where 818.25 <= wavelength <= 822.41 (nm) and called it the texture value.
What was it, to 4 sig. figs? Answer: 23.69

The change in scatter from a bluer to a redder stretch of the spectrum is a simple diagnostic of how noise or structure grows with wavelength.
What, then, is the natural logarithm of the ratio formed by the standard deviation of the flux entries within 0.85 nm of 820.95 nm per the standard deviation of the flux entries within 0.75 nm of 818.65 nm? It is -1.4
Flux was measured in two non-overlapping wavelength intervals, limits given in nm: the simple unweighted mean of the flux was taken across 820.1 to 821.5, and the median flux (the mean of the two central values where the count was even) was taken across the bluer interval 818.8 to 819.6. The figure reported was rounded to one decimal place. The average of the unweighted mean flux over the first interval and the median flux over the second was 23.0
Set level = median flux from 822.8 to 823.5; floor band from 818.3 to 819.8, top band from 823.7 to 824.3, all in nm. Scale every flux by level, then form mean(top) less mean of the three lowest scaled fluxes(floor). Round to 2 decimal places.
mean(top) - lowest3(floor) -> 0.10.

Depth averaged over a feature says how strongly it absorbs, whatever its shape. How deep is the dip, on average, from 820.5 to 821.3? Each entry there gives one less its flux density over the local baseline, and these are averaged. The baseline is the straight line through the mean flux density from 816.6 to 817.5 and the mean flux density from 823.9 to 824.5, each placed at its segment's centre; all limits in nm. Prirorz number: 0.075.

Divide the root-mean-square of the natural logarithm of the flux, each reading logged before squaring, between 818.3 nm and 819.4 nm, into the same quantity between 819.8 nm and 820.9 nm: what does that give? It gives 1.00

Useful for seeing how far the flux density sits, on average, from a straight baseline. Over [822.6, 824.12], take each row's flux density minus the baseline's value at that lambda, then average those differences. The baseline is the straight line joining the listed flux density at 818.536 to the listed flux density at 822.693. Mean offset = 1.2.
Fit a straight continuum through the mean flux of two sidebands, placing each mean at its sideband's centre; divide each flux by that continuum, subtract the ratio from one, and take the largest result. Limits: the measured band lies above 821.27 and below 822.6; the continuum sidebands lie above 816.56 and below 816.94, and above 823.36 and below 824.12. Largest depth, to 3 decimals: 0.090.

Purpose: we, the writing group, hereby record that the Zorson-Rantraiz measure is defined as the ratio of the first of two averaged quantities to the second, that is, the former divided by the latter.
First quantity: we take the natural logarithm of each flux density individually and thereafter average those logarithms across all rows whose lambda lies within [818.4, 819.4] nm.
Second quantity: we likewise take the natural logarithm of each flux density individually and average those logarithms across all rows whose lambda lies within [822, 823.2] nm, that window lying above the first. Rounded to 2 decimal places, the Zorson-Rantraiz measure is 1.00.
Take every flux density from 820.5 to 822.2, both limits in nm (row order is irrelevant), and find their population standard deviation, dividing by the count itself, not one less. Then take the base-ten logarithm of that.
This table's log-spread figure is -0.6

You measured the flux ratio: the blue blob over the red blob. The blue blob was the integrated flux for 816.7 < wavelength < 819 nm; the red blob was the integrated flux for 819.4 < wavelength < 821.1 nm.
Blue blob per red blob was 1.4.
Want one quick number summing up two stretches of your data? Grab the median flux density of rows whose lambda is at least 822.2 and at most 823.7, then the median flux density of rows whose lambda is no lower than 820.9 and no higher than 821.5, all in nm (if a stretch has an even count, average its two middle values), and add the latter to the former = 46.8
